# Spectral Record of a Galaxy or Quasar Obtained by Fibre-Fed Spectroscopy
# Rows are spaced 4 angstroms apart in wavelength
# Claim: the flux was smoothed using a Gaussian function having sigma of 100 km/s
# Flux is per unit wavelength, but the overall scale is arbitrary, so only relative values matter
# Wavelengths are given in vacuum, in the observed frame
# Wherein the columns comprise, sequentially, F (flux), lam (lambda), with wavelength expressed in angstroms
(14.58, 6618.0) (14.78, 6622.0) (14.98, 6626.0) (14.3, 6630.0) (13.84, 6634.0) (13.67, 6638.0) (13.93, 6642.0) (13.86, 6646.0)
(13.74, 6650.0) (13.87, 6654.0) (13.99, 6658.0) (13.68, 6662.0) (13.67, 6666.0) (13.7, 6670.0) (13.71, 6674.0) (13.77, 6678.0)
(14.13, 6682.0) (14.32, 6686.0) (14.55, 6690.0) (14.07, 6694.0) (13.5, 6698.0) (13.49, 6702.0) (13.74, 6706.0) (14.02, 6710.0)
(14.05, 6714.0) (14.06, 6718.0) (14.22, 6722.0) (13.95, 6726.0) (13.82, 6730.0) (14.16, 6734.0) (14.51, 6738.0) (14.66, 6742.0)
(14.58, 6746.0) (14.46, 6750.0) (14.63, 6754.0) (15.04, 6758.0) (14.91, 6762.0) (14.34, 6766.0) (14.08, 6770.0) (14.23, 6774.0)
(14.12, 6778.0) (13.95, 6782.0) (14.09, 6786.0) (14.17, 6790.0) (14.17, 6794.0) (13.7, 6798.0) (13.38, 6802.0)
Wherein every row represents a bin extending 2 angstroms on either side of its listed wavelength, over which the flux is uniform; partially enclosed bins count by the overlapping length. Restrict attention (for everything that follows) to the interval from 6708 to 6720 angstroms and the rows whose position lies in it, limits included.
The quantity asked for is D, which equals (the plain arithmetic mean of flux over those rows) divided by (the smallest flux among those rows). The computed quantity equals 1.00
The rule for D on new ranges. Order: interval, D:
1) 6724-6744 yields 1.03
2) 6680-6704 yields 1.04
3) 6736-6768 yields 1.02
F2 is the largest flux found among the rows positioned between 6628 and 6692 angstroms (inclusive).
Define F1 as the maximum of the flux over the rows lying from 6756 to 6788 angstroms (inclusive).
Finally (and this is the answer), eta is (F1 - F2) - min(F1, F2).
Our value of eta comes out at -14.1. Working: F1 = 15.04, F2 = 14.55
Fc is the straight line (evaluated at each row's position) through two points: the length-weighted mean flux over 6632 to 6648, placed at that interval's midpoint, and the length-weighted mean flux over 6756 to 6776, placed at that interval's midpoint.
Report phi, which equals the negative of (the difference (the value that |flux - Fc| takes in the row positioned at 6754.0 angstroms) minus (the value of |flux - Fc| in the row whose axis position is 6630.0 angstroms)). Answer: 0.4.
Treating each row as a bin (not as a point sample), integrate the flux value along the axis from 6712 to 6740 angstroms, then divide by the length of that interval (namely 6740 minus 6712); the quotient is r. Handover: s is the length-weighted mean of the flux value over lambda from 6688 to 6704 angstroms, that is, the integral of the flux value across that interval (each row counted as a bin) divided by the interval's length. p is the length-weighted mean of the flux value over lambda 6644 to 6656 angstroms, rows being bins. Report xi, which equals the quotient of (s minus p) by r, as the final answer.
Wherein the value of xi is 0.006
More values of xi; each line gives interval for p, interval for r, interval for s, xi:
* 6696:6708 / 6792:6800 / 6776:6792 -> 0.036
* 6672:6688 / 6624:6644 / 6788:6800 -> 0.002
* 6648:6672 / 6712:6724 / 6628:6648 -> 0.010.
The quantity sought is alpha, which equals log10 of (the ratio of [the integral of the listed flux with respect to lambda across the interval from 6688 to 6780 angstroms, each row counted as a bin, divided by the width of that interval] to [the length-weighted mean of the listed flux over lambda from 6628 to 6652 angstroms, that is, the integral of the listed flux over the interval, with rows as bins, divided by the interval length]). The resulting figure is 0.010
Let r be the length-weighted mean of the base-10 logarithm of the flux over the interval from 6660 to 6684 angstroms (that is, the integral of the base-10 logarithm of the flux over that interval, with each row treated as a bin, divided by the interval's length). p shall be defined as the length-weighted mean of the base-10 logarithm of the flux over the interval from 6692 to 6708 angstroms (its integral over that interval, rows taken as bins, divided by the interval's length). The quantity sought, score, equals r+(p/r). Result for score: 2.14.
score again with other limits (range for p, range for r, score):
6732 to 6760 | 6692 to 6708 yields 2.16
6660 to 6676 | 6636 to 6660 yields 2.14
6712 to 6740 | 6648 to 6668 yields 2.15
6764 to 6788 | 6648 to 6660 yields 2.15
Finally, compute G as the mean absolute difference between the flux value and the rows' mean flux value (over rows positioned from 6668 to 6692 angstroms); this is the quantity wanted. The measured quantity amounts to 0.30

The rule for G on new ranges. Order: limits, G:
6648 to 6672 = 0.10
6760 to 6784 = 0.24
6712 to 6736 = 0.11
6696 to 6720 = 0.23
